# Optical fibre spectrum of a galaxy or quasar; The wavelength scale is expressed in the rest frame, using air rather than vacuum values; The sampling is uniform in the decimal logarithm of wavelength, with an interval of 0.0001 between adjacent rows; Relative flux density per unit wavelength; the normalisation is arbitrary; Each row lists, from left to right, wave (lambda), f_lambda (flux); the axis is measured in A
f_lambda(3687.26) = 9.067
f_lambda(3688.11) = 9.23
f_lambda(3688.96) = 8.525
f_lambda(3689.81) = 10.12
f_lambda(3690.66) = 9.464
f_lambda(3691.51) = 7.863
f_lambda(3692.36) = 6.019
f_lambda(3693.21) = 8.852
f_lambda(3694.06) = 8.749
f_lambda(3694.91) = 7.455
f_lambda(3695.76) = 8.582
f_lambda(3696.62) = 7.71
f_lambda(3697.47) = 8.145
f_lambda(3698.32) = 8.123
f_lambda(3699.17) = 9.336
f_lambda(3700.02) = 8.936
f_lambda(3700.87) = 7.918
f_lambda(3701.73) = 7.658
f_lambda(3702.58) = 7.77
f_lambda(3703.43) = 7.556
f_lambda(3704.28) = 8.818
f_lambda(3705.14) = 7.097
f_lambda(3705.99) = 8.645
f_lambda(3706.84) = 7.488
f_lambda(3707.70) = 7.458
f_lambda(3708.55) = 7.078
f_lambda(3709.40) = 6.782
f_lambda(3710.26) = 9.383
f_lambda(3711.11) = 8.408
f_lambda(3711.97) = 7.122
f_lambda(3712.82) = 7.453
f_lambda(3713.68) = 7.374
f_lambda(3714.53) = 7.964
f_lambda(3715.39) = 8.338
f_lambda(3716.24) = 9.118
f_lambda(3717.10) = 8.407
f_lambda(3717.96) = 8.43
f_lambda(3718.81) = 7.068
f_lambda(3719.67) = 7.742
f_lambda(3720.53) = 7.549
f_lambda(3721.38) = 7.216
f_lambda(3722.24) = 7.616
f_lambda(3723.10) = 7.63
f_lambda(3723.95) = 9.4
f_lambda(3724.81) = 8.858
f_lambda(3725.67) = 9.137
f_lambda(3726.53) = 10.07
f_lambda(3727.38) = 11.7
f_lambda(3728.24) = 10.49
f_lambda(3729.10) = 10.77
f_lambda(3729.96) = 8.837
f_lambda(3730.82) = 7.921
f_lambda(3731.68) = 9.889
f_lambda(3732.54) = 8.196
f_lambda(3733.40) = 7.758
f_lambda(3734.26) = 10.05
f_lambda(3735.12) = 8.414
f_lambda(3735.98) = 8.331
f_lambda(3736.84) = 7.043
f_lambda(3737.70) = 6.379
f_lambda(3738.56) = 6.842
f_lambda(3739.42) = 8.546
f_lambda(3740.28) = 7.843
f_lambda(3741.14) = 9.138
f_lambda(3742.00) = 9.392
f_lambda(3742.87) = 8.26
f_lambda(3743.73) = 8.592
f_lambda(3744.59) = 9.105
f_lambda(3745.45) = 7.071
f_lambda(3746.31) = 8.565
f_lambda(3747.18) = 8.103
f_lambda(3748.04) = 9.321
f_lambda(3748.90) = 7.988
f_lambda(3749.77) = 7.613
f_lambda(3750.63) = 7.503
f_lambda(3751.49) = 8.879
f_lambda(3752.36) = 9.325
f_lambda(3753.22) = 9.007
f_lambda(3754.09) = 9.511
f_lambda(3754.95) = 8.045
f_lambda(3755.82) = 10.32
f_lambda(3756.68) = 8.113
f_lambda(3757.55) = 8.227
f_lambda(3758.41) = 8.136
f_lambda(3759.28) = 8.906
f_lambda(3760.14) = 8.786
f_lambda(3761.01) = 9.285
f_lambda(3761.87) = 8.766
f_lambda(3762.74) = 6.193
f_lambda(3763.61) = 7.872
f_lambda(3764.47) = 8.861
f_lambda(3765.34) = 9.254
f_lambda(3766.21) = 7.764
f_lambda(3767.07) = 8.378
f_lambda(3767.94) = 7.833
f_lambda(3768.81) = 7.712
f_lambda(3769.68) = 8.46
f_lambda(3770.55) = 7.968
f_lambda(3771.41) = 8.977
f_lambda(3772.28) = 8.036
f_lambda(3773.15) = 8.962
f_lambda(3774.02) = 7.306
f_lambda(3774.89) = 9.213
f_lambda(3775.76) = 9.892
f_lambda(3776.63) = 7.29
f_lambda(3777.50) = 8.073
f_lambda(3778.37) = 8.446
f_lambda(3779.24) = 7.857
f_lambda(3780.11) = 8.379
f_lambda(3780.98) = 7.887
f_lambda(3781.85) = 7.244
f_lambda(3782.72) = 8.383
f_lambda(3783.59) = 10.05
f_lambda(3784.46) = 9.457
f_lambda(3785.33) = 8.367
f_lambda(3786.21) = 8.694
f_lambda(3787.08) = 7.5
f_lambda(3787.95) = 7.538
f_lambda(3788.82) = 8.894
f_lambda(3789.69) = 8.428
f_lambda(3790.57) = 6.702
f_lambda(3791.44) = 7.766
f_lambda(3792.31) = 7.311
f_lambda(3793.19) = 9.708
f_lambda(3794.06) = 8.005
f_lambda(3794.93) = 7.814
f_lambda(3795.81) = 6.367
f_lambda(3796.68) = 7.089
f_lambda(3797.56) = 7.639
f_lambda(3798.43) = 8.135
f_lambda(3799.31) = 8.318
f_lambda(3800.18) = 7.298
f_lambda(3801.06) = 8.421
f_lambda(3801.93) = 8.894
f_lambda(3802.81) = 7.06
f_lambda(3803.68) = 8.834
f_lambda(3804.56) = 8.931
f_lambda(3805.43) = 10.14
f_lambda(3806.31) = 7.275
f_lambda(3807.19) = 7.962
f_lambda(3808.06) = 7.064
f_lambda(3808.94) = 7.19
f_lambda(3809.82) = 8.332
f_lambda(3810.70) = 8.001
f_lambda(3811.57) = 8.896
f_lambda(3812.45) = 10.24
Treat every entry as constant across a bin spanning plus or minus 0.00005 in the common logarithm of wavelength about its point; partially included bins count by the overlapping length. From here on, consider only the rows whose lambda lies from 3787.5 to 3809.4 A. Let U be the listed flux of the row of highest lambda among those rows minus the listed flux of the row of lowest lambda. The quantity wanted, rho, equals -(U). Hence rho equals 0.3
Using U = -0.3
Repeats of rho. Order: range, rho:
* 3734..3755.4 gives 2.0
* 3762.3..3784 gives -3.9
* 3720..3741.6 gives -1.6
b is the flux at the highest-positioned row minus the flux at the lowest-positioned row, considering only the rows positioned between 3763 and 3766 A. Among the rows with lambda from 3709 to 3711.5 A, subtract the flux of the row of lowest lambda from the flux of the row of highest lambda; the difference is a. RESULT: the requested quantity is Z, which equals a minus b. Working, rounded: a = 1.6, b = 1.4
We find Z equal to 0.2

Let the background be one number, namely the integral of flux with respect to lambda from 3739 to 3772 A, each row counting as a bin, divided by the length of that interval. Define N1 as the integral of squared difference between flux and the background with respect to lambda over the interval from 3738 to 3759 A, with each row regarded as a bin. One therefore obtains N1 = 14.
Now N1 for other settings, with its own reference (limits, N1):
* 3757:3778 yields 13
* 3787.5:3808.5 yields 22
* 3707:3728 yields 29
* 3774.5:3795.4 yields 17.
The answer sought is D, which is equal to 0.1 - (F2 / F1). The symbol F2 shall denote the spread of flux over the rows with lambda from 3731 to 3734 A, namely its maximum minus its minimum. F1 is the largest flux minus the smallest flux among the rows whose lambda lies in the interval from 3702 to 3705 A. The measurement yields -1.59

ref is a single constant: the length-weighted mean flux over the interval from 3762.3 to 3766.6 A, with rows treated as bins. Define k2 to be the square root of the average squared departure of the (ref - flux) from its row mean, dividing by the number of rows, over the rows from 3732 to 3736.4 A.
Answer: 0.8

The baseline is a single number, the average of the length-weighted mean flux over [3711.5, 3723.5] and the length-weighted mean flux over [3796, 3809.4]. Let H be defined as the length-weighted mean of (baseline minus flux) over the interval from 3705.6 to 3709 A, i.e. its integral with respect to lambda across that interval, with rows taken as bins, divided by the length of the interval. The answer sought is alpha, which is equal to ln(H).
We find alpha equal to -1.4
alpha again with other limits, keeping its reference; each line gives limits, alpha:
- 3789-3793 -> -2.2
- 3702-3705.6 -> -2.6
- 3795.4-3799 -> -0.6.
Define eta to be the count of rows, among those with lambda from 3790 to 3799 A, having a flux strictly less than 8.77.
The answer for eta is 9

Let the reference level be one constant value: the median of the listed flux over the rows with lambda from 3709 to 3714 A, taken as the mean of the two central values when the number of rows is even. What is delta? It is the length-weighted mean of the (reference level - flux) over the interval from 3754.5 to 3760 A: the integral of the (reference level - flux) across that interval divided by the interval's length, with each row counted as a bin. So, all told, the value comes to -1.2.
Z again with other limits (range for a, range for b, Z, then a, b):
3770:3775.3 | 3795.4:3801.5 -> -0.8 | 1.2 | 2.1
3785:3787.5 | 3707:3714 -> -0.8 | -0.9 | -0.1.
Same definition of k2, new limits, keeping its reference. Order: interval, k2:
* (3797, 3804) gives 0.6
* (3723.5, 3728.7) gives 1.0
